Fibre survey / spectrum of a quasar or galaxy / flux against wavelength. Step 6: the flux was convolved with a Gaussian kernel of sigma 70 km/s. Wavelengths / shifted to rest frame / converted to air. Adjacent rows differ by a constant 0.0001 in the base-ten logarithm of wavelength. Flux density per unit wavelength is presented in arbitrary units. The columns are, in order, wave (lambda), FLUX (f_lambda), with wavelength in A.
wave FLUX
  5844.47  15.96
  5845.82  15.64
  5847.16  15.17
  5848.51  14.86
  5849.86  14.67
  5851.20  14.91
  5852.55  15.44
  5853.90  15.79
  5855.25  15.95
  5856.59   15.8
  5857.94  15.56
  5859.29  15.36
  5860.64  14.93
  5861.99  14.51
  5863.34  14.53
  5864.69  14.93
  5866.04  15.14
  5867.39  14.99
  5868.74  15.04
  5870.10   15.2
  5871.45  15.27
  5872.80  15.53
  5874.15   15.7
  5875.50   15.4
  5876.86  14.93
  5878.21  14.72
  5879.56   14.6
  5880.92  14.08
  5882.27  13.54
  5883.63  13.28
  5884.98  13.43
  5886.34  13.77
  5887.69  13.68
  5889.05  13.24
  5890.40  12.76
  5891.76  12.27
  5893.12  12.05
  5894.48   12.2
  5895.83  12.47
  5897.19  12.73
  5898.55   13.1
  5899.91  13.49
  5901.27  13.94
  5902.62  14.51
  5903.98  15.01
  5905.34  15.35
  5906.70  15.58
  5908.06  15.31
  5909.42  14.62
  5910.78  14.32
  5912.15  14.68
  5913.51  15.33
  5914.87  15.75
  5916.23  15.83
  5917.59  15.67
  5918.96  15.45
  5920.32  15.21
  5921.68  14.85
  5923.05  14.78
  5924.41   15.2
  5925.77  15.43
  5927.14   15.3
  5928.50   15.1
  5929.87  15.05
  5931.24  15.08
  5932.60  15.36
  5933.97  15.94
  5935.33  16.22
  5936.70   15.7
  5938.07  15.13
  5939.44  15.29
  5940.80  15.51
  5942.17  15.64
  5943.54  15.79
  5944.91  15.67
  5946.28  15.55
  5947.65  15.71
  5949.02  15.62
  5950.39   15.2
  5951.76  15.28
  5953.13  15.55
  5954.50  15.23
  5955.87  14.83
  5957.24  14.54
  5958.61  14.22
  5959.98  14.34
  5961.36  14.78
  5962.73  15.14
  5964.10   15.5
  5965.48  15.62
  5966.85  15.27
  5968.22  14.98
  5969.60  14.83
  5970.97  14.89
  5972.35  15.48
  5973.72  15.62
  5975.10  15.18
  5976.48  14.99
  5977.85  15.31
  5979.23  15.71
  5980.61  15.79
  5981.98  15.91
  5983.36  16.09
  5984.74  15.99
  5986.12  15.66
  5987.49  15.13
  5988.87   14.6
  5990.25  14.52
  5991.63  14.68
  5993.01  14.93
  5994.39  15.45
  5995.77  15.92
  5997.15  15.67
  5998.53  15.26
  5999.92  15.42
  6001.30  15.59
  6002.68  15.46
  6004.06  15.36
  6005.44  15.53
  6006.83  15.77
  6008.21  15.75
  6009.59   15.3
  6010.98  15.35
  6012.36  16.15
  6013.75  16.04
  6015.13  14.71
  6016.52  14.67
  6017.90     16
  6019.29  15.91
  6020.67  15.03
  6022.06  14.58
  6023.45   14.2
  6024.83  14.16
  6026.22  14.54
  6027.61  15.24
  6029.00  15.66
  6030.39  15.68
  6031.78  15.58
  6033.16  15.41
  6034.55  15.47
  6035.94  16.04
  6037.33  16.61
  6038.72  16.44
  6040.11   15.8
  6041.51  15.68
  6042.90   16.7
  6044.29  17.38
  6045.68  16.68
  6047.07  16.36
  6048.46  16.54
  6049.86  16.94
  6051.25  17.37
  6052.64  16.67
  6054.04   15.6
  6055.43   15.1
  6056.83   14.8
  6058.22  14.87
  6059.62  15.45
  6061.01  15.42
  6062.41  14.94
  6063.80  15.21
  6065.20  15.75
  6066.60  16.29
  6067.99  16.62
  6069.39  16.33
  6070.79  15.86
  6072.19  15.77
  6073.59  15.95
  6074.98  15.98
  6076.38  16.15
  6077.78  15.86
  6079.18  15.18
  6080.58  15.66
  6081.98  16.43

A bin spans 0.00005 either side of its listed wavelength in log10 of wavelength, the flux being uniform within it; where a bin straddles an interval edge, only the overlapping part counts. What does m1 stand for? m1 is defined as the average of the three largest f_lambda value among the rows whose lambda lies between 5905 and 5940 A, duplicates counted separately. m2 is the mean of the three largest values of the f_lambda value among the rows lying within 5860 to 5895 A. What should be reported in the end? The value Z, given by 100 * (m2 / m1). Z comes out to 97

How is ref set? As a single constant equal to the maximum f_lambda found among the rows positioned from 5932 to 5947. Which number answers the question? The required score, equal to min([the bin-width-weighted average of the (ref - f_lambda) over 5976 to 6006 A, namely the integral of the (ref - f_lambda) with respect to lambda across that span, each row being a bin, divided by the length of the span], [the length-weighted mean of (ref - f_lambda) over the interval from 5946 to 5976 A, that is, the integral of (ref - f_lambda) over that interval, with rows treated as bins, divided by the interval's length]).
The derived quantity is 0.81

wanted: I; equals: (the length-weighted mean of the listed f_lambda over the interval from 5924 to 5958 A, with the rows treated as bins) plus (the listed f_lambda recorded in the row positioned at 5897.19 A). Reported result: 28.1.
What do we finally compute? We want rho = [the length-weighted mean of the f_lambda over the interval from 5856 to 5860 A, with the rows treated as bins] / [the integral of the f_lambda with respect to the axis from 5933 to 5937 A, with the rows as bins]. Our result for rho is 0.244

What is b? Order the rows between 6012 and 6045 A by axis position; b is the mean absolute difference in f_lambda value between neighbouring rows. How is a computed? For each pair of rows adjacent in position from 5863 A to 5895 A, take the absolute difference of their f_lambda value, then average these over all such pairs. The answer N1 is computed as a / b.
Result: 0.6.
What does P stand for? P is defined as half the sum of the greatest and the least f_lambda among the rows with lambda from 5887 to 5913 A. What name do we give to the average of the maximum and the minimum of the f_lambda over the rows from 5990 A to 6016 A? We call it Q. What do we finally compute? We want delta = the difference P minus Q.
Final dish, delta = -1.5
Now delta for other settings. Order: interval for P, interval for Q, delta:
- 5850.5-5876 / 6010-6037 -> 0.1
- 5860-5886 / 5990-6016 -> -0.8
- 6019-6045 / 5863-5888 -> 1.3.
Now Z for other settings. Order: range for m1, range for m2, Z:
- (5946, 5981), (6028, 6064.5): 109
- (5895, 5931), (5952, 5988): 102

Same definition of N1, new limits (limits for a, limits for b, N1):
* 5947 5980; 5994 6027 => 0.8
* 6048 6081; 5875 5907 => 1.1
